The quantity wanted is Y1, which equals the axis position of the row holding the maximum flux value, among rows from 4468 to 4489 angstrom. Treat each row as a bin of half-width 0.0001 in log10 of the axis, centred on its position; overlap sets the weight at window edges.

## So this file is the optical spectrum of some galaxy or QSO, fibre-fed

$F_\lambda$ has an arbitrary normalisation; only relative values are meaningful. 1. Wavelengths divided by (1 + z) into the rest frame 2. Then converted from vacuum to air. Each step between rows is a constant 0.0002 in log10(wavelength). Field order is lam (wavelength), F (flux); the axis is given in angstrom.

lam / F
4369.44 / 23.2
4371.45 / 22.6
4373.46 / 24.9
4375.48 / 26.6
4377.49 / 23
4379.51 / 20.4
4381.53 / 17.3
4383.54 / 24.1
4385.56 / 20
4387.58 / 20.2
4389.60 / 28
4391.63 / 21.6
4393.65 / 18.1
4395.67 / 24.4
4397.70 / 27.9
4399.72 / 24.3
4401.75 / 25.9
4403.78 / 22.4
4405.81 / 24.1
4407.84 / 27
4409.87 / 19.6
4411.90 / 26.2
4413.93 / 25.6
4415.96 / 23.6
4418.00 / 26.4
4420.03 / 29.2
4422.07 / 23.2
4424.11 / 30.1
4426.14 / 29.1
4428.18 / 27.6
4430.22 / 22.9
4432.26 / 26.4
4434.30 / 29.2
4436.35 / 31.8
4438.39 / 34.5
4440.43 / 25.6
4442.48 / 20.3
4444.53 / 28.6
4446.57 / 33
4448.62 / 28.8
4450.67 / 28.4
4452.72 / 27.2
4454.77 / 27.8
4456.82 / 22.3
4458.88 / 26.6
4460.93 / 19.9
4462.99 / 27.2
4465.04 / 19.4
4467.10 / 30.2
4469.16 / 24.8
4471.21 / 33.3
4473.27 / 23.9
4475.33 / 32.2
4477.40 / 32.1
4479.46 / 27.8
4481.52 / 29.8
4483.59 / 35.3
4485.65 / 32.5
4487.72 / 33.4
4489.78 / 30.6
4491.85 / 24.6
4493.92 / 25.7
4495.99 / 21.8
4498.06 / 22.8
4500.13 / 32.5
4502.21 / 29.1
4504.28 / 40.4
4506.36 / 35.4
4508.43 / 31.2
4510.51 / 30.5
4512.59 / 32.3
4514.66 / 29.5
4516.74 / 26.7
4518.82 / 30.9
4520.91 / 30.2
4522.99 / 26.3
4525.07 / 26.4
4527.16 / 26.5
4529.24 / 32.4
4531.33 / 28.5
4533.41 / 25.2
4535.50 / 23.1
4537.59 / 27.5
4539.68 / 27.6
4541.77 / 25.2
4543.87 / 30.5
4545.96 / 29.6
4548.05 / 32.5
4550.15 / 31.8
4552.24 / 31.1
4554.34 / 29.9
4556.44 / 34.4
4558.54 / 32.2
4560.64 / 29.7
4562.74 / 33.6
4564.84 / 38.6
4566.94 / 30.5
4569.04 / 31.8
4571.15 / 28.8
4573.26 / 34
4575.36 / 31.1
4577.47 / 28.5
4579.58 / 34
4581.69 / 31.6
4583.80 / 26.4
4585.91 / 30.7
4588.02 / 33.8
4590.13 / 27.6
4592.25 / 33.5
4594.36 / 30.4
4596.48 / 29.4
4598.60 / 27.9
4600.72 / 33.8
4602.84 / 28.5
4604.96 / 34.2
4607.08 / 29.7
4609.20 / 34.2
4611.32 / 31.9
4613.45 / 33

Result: 4483.59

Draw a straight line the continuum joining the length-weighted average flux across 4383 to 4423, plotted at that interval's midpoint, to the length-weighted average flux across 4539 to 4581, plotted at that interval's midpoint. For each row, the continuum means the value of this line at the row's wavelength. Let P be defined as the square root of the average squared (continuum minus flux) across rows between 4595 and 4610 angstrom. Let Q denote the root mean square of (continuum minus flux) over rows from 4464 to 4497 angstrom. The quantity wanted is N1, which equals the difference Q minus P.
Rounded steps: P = 3.3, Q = 4.6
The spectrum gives 1.3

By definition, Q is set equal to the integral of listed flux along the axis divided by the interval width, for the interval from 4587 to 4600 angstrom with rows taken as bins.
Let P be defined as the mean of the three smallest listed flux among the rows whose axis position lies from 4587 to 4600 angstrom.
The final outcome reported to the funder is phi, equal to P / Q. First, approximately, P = 28.3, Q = 30.5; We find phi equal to 0.93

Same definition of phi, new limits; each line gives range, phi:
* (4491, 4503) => 0.89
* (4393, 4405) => 0.90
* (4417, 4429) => 0.93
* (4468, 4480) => 0.88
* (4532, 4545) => 0.92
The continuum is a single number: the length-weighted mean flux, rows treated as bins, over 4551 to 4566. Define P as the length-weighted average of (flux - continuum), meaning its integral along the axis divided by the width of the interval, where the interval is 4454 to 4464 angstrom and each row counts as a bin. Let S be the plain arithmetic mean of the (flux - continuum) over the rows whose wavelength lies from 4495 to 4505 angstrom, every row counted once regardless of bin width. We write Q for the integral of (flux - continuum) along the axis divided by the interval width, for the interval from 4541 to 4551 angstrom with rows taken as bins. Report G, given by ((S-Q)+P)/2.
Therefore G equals -4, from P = -8.1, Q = -2.8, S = -3.4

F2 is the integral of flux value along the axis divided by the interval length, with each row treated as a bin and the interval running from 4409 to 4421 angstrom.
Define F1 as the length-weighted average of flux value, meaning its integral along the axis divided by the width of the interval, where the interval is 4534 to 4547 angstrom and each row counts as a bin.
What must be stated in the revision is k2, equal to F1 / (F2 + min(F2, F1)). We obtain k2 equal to 0.540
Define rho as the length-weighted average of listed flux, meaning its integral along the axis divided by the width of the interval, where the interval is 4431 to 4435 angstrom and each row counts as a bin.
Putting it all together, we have 27.4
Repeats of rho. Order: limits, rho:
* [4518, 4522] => 30.4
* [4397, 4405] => 25.0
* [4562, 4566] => 36.2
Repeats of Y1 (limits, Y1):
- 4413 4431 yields 4424.11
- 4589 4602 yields 4600.72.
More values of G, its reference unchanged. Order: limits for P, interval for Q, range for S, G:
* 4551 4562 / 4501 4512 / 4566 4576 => -2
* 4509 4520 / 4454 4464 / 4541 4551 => 1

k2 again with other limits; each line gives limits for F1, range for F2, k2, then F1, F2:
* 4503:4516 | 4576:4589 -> 0.535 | 33.0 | 30.8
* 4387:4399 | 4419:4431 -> 0.464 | 23.5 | 27.1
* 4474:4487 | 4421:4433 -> 0.592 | 31.5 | 26.6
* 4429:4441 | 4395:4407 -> 0.573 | 28.5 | 24.9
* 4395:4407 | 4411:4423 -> 0.492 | 24.9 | 25.7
